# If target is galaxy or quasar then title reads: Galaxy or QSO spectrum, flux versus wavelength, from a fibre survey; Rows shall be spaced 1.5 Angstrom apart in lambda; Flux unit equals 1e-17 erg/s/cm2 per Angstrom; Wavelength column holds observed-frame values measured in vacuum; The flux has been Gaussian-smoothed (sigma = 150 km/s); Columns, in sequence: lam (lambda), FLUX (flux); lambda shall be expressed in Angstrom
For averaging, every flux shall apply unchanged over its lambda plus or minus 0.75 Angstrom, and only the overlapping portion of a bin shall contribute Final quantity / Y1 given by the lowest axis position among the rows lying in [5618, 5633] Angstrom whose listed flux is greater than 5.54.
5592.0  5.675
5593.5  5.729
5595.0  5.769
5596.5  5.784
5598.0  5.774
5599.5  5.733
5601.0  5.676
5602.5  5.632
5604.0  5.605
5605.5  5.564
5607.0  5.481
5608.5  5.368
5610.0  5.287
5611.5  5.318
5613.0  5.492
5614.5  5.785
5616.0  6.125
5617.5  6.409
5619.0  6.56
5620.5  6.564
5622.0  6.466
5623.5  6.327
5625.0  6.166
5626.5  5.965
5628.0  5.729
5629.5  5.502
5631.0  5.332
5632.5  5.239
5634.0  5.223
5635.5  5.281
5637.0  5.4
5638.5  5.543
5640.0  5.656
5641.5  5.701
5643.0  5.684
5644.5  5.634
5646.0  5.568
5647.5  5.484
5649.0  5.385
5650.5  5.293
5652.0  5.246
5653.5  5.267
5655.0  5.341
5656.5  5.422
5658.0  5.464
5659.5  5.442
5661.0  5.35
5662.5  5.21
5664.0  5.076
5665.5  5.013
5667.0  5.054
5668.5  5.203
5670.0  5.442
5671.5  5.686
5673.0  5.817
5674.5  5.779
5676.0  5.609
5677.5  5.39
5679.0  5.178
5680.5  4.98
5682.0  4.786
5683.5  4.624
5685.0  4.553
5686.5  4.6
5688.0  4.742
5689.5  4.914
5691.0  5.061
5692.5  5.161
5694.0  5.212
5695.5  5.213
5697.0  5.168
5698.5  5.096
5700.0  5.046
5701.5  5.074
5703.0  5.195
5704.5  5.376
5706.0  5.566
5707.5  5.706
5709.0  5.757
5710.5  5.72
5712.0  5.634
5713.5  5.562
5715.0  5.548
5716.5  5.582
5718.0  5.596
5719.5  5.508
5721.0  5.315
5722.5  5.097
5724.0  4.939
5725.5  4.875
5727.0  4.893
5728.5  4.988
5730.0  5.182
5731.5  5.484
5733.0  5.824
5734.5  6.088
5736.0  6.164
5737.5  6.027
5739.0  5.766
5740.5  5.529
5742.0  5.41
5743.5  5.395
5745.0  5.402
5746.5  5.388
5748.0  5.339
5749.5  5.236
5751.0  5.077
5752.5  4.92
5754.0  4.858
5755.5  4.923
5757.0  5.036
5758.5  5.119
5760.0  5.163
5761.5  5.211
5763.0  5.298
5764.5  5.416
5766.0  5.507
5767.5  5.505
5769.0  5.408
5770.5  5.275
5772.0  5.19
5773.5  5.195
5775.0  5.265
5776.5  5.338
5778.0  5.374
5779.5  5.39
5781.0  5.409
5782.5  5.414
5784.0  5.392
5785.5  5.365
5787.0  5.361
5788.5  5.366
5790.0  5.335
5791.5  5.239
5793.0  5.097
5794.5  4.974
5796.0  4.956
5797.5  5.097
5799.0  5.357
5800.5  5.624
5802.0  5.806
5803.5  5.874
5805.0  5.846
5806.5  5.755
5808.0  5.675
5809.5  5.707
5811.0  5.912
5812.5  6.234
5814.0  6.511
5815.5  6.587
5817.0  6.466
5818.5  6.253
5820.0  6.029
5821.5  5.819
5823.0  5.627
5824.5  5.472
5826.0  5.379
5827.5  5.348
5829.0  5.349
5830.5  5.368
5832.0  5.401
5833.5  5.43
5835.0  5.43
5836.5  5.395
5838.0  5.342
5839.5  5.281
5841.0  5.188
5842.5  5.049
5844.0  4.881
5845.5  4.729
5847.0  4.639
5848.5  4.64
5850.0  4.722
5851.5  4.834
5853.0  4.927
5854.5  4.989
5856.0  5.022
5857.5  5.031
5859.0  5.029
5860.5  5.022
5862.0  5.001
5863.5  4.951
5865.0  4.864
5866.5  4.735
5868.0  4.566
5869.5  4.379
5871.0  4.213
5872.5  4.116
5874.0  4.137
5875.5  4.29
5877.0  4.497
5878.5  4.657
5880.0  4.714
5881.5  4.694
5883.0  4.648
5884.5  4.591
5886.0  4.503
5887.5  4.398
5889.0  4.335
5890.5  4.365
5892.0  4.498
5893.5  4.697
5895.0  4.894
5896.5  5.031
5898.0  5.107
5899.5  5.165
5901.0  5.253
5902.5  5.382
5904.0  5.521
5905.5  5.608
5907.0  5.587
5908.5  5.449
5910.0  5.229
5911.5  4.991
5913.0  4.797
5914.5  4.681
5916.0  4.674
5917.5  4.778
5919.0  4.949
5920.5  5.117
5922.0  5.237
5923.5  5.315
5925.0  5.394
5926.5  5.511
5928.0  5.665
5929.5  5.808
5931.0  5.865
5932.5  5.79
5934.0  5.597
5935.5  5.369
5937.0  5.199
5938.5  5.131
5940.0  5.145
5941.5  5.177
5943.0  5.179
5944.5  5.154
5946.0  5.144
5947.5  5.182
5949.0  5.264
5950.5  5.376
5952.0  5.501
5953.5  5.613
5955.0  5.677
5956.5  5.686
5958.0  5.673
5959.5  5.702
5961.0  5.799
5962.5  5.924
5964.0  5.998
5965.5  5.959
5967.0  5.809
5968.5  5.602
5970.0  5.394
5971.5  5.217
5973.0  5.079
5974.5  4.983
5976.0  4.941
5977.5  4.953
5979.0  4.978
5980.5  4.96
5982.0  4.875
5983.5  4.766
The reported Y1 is 5619.0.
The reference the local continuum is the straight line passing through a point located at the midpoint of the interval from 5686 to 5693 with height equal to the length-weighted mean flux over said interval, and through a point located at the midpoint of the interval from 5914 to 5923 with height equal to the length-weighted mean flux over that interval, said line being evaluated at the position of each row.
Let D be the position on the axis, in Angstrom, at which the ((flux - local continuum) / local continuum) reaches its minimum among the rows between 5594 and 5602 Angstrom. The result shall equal 5601.0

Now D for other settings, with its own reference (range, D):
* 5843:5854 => 5847.0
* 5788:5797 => 5796.0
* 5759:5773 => 5760.0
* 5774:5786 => 5775.0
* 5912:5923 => 5916.0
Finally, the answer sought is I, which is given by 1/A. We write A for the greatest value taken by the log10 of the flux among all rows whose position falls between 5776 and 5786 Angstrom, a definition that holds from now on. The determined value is 1.36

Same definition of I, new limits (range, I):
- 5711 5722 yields 1.33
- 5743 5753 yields 1.37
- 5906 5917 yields 1.34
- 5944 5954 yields 1.33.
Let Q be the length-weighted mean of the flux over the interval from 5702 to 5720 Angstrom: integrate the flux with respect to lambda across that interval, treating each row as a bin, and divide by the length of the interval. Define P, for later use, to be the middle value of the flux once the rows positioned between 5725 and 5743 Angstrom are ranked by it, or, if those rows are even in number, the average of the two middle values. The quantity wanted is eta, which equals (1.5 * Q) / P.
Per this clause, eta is 1.51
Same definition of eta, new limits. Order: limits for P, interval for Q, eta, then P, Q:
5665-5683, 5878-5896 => 1.30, 5.30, 4.59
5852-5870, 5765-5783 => 1.62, 4.97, 5.36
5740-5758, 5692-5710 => 1.51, 5.29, 5.31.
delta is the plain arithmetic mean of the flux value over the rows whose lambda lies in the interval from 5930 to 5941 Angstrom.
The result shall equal 5.4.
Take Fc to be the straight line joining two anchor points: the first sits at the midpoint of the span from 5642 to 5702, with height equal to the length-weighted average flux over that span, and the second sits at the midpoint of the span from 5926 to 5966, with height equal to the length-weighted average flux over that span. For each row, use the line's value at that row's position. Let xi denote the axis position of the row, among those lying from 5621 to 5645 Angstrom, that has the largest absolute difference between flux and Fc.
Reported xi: 5622.0 Angstrom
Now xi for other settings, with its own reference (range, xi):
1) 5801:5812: 5811.0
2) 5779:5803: 5802.0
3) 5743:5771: 5754.0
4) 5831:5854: 5848.5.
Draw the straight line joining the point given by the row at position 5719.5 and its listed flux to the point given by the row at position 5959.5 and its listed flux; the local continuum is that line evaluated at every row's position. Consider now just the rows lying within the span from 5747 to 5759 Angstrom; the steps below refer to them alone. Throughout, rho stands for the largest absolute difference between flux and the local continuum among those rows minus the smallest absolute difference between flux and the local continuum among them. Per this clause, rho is 0.49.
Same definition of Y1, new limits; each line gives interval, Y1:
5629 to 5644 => 5638.5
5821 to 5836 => 5821.5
